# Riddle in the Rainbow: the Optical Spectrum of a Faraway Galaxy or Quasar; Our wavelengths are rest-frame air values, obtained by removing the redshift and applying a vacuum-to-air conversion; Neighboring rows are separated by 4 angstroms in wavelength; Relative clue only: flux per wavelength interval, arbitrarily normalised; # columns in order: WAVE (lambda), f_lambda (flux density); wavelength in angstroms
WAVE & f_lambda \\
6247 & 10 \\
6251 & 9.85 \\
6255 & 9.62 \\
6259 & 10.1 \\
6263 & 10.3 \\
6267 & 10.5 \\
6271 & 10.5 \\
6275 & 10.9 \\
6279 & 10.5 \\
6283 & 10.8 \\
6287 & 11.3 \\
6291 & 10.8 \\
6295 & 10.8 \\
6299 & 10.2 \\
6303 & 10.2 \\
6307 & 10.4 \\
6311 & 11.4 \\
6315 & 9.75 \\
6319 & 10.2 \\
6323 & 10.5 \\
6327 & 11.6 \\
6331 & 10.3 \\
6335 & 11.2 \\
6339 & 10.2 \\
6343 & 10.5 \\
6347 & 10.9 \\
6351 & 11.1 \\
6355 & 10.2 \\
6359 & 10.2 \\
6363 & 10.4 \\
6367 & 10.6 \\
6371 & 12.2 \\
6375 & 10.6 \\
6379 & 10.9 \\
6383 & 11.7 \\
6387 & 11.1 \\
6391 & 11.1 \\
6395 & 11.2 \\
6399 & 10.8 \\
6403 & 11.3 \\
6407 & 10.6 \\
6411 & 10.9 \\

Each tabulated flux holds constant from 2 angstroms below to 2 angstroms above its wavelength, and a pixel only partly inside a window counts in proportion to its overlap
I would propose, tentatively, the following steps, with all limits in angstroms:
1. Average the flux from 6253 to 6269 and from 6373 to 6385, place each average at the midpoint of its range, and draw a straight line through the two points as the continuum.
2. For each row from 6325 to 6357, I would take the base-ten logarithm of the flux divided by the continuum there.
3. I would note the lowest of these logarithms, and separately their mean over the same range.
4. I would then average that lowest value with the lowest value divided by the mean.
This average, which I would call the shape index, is 13.3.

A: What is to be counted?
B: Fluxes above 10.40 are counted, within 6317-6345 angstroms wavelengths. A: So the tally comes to 4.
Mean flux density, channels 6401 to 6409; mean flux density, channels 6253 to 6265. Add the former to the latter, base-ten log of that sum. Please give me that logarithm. 1.321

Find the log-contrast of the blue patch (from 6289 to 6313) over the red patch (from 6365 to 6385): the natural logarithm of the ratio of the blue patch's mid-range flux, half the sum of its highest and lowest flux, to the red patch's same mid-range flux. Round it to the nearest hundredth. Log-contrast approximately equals -0.05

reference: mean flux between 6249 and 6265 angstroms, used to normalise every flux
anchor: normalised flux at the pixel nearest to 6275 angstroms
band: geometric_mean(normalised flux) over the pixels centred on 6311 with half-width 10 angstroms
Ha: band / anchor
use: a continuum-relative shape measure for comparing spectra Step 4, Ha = 0.95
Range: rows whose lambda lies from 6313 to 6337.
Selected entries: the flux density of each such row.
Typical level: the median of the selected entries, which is 10.4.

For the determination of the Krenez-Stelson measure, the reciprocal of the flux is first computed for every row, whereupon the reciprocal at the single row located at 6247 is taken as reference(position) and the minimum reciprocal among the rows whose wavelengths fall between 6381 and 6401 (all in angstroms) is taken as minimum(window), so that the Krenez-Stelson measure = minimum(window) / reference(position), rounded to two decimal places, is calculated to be 0.85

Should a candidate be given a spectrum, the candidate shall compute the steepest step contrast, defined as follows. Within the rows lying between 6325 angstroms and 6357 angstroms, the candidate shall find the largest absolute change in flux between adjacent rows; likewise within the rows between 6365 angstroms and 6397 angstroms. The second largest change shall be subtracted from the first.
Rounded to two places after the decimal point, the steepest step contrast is -0.30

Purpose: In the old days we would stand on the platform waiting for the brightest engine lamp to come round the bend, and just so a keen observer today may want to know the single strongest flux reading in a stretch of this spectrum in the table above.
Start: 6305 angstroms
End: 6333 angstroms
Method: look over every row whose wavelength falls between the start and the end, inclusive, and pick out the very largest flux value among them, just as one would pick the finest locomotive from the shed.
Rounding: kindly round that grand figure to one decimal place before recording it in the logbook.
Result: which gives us 11.6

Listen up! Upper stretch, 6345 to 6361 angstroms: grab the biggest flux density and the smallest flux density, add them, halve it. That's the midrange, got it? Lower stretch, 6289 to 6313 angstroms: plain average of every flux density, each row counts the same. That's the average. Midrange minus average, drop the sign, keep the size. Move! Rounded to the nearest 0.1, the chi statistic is 0.0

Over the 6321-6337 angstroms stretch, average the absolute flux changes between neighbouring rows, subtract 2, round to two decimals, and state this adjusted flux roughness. -0.90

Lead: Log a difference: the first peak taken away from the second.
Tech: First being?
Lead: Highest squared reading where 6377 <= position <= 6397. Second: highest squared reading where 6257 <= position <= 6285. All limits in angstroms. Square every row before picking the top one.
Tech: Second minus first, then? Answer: -18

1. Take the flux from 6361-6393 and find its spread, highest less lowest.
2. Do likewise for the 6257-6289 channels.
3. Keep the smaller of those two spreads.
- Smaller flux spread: 1.20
